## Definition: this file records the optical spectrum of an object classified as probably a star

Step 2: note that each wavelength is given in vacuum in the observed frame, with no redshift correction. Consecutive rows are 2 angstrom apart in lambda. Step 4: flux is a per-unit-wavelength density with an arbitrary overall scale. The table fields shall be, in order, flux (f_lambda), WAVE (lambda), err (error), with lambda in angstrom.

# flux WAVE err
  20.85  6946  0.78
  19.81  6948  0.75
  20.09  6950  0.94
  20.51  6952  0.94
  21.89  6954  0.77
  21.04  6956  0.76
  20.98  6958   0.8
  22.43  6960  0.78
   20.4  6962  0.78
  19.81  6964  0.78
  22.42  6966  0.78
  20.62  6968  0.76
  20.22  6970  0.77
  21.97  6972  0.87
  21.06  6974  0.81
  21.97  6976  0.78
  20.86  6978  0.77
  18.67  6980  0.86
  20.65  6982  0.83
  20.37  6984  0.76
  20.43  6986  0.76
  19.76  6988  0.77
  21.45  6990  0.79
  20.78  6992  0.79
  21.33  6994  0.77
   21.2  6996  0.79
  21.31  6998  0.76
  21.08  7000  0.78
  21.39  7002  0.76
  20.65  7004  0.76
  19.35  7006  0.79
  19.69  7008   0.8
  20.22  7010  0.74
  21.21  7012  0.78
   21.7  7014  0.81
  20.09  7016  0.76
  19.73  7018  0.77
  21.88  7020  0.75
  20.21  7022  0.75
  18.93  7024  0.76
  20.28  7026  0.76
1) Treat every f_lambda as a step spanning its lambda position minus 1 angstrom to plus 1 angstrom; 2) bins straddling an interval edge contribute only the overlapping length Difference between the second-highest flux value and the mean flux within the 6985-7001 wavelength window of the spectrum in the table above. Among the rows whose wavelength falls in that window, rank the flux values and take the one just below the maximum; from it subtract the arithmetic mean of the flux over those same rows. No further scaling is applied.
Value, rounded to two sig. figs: 0.41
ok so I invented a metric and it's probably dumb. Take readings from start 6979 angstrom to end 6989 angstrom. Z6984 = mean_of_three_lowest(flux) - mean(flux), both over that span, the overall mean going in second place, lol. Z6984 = -0.38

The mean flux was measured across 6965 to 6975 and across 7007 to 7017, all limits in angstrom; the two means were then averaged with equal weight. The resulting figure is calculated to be 20.9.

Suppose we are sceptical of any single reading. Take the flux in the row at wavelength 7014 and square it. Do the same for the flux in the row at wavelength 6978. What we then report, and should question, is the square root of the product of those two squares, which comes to 453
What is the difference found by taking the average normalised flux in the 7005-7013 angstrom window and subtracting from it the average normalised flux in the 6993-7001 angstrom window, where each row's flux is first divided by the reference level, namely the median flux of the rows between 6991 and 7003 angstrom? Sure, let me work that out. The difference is -0.052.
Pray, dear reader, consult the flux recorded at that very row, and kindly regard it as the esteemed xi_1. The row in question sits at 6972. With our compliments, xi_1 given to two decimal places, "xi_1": 21.97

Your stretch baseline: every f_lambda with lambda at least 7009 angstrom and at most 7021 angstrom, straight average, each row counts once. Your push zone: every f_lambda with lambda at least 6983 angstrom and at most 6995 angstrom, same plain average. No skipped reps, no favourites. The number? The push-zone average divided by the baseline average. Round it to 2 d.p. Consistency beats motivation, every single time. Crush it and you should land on 0.99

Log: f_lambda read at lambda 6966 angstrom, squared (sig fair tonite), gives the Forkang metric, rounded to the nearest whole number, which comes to 503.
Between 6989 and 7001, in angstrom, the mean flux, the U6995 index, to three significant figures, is 21.2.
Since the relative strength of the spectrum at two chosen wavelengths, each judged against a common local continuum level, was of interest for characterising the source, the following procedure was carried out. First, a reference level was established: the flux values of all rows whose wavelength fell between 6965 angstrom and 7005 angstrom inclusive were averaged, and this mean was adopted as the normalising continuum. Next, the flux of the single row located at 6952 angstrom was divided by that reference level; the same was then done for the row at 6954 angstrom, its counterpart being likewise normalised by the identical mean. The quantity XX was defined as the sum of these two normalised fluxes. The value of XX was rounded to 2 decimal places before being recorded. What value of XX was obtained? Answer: 2.03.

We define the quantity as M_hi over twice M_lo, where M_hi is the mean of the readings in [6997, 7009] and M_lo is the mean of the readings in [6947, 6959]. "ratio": 0.497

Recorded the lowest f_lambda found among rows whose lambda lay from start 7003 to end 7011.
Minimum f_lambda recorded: 19.35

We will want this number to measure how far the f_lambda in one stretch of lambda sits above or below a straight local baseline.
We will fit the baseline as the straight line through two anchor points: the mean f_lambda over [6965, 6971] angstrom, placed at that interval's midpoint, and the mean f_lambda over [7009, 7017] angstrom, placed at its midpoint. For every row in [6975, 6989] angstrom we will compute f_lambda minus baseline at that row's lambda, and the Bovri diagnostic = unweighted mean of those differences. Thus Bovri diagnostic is -0.6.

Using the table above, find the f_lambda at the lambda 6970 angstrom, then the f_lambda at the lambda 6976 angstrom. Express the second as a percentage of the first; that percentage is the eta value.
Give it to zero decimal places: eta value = 109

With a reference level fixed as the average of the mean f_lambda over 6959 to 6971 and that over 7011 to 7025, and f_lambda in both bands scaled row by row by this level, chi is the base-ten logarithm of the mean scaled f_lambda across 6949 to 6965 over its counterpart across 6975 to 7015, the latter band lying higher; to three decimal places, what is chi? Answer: 0.004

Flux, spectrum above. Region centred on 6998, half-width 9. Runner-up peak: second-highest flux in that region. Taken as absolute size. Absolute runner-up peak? 21.4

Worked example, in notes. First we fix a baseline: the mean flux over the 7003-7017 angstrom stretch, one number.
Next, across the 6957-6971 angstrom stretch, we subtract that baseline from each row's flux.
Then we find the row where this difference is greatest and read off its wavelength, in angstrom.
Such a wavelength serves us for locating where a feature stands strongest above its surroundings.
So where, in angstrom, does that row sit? 6960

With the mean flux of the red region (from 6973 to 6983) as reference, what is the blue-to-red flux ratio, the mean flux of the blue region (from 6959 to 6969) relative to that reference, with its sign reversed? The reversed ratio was -1.02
